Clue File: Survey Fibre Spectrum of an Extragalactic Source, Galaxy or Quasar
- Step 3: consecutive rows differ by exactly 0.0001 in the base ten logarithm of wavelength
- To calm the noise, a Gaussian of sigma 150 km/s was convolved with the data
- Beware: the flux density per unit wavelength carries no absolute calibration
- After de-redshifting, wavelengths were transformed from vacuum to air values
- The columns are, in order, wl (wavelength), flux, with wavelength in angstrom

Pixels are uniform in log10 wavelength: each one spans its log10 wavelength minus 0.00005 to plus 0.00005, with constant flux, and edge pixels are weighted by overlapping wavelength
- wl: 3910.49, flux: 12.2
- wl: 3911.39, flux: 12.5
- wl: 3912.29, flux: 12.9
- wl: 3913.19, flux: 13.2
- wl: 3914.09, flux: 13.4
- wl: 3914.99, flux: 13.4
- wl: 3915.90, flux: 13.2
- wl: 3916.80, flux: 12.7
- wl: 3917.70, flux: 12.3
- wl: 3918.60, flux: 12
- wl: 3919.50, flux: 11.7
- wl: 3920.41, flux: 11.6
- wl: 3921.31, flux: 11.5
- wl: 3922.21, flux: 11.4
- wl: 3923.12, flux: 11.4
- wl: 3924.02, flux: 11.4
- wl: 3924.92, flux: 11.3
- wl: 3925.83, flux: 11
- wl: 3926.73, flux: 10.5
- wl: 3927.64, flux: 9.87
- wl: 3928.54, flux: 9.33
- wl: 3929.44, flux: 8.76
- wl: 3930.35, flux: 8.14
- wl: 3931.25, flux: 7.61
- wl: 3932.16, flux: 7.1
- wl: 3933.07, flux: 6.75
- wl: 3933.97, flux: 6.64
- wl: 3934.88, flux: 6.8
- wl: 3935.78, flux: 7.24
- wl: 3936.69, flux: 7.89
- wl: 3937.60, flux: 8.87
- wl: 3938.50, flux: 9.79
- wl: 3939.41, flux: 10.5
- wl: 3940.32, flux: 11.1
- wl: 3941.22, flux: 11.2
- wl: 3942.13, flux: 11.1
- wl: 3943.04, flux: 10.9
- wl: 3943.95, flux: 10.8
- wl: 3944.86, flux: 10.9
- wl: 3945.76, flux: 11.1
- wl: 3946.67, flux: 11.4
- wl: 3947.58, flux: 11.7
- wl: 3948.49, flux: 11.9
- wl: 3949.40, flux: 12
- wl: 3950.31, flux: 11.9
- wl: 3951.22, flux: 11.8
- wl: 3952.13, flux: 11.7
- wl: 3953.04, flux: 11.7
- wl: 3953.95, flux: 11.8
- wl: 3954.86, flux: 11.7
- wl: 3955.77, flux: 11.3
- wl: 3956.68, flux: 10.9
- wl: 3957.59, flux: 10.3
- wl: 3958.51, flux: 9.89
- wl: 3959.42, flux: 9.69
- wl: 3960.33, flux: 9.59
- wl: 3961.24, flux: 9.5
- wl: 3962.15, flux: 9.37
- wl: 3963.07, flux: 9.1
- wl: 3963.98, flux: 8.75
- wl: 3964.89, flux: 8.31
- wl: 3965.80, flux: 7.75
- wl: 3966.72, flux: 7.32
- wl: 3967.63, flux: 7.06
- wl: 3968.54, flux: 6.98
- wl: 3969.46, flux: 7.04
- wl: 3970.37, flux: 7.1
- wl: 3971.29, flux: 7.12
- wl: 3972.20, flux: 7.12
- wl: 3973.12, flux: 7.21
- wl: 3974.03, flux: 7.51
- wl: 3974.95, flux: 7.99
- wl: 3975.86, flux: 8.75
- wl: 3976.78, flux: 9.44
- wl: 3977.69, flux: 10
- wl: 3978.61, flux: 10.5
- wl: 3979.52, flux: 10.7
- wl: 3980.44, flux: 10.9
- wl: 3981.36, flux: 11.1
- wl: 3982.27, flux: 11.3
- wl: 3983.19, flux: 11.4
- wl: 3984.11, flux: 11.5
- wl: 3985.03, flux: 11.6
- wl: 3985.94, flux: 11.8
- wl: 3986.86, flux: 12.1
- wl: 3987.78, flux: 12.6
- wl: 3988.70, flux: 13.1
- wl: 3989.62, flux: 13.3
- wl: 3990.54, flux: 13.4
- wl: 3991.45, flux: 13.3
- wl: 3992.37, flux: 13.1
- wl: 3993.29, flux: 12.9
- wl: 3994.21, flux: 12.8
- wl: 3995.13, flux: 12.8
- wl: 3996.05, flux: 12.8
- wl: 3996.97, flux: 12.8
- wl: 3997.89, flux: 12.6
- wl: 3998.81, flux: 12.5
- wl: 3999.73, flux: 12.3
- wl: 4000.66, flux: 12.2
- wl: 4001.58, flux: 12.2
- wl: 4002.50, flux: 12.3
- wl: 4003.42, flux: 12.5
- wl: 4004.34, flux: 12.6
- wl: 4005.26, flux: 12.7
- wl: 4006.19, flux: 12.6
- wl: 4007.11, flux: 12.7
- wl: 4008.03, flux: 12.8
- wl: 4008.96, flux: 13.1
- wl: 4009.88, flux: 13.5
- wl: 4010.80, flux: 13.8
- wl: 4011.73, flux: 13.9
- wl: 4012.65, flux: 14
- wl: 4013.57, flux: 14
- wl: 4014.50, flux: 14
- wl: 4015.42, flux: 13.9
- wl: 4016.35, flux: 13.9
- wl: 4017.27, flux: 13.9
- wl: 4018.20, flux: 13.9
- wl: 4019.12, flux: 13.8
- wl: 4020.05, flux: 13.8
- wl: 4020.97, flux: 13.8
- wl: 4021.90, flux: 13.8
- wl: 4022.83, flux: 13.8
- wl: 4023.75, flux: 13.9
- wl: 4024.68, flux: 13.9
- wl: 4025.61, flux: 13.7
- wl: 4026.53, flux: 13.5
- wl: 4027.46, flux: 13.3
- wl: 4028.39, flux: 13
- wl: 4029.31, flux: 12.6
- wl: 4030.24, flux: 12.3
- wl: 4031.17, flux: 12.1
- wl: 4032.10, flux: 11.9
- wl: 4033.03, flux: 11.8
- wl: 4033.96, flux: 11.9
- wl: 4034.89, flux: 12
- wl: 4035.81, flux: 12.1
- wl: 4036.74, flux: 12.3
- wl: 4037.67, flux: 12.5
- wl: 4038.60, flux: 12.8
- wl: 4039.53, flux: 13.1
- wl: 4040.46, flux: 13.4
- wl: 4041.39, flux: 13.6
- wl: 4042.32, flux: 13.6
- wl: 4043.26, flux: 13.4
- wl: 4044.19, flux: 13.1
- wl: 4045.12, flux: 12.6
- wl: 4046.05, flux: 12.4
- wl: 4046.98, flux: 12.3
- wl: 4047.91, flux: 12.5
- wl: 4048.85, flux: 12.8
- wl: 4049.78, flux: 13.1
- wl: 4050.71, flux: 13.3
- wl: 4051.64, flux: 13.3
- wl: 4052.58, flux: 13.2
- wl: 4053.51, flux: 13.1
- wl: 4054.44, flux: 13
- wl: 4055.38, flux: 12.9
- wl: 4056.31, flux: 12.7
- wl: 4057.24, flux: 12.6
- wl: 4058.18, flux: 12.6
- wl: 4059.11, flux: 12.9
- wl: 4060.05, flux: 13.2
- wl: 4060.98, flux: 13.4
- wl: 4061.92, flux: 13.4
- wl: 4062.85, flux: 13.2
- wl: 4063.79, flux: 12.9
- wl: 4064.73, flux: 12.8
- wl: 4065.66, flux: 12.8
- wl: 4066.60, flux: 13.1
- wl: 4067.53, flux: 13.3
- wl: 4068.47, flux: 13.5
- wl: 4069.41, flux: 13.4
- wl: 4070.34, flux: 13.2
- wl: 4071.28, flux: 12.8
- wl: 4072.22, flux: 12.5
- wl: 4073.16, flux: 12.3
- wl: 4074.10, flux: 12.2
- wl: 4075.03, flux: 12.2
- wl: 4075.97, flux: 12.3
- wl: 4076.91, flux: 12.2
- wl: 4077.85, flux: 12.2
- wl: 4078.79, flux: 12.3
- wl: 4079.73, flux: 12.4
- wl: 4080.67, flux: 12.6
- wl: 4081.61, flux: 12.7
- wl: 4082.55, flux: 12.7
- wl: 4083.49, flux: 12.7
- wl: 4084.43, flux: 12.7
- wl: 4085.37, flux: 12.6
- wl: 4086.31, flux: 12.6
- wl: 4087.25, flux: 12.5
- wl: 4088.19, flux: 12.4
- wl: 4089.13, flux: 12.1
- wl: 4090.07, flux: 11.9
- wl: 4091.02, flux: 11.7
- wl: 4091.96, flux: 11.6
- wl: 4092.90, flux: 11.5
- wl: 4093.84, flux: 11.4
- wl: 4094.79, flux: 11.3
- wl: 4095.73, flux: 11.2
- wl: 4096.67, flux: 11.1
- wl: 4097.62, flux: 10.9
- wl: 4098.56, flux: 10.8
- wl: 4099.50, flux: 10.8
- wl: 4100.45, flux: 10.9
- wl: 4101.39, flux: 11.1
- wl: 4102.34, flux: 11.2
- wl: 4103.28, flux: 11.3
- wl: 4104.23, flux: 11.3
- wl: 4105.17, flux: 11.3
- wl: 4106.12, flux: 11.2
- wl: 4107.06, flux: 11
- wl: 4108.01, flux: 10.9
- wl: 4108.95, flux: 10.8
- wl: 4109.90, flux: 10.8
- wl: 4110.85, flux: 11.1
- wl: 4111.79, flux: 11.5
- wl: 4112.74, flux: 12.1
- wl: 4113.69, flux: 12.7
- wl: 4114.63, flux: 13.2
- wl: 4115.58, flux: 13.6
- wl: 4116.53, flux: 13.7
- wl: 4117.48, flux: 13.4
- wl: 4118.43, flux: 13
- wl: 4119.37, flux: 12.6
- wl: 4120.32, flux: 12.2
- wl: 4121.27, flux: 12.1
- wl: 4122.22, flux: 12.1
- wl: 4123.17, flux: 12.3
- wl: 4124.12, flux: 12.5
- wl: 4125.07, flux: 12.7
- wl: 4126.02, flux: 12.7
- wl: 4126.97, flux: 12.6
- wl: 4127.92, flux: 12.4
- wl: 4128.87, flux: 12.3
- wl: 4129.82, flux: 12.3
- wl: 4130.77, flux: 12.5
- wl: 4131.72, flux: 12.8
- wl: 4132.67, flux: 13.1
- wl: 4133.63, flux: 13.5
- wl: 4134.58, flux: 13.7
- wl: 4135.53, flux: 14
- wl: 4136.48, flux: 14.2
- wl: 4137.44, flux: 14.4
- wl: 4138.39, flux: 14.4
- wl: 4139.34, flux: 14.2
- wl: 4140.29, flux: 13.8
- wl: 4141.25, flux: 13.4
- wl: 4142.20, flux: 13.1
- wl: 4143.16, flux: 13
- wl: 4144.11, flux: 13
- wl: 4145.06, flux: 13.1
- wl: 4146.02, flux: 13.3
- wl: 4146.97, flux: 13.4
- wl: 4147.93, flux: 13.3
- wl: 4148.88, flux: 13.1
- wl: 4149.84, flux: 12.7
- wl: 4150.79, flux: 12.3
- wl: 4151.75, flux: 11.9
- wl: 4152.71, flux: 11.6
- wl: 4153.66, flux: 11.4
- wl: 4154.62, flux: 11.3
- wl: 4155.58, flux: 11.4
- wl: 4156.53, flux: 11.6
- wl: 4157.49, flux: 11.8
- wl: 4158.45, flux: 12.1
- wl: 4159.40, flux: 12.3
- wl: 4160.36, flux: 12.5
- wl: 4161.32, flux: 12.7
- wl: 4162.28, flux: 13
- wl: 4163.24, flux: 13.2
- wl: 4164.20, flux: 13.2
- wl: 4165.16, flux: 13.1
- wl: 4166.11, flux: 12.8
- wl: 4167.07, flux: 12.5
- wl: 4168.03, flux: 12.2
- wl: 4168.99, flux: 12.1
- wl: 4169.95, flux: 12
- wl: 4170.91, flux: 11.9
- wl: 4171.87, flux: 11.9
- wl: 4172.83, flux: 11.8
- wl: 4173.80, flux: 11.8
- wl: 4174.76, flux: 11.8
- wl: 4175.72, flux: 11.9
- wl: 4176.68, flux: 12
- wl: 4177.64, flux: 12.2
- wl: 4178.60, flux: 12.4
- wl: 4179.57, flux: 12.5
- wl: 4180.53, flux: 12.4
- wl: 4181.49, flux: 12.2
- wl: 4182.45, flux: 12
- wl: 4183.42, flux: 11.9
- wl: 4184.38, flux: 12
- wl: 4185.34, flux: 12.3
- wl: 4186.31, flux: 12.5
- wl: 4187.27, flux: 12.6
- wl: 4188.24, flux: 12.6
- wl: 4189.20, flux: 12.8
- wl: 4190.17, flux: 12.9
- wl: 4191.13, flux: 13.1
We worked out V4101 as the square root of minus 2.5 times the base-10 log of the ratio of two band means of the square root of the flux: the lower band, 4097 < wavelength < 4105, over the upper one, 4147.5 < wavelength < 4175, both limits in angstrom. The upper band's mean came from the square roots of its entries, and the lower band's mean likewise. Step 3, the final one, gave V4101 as 0.24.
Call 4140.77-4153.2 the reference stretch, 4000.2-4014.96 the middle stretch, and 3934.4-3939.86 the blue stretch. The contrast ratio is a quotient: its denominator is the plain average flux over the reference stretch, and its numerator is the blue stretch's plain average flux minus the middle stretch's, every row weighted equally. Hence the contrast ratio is -0.35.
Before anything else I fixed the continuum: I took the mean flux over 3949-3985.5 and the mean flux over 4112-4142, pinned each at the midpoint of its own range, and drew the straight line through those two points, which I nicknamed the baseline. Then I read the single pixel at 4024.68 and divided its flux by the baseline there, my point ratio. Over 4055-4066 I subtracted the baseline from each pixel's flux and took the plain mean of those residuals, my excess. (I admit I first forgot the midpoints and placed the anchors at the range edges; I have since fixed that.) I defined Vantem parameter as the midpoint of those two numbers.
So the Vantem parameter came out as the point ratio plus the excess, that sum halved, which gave 1.3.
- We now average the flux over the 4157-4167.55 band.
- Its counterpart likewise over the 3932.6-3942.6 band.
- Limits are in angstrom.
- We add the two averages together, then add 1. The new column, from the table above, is 22.6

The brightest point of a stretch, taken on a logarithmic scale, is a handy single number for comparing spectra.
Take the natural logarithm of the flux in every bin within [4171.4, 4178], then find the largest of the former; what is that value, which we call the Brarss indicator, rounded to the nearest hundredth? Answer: 2.50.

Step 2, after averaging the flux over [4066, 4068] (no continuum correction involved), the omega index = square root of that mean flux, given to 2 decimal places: 3.63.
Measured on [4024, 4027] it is 3.70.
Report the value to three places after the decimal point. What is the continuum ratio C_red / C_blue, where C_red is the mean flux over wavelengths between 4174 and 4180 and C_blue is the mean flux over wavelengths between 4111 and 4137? 0.947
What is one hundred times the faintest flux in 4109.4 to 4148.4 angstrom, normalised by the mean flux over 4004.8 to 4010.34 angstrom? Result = 84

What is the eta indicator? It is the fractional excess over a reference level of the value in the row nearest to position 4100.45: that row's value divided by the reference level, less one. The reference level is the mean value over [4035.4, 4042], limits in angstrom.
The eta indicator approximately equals -0.15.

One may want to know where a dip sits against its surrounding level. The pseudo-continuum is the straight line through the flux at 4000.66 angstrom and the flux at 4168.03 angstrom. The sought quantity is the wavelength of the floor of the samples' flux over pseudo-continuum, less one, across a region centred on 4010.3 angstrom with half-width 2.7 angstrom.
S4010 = 4008.03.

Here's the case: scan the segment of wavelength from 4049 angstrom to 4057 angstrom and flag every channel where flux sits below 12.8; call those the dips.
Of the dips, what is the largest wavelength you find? 4056.31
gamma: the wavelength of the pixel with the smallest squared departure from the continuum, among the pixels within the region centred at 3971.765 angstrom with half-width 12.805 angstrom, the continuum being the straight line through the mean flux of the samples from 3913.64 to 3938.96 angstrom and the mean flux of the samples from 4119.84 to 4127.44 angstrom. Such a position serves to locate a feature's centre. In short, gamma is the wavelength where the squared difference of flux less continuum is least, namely 3979.52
